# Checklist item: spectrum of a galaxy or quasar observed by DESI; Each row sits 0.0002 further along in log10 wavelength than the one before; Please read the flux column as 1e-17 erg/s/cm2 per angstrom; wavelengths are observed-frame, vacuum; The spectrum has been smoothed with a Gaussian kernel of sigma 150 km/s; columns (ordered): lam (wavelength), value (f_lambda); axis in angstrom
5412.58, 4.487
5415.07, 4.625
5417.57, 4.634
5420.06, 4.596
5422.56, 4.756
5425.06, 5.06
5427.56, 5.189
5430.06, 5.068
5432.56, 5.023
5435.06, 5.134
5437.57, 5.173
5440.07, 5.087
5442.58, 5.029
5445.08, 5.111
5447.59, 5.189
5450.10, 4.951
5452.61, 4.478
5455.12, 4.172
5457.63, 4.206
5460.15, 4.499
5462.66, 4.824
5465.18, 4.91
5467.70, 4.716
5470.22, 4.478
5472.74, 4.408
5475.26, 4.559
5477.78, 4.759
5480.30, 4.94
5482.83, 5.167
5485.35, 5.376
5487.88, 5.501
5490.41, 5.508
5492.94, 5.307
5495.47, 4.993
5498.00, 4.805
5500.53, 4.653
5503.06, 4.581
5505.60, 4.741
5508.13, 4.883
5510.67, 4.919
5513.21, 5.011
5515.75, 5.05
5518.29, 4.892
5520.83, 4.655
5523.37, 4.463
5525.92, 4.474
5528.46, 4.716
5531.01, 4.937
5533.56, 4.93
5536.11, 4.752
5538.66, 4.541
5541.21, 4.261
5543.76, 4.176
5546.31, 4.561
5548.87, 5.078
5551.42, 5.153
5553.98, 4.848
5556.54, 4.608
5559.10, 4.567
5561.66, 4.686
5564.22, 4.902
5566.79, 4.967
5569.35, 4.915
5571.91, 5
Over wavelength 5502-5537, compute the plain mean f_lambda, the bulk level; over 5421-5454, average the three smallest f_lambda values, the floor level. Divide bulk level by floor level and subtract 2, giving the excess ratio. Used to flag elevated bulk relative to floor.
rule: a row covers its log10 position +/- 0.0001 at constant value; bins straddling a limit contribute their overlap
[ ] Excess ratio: -0.99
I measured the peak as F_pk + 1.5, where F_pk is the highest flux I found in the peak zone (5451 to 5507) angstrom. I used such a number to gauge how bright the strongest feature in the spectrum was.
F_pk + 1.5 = 7.01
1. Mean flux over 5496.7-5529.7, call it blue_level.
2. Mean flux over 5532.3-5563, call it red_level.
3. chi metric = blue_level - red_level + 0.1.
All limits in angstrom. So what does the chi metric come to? 0.18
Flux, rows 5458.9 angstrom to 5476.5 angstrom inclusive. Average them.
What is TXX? 4.63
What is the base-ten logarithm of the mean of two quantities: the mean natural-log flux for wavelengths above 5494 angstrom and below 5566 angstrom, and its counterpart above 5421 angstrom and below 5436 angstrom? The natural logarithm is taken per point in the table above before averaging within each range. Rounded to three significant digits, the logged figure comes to 0.200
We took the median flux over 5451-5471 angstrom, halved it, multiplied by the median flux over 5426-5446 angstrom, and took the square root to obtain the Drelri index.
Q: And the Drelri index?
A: 3.38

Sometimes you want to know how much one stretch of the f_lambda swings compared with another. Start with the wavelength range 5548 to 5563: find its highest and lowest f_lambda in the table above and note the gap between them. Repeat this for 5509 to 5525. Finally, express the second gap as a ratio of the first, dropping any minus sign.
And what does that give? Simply 1.0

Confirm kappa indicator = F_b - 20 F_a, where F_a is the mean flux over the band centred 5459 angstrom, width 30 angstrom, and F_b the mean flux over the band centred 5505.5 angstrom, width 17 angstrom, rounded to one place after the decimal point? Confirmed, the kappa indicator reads -88.4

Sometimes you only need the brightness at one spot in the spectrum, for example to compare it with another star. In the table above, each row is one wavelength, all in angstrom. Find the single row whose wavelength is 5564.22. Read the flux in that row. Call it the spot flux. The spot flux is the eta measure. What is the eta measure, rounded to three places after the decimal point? 4.902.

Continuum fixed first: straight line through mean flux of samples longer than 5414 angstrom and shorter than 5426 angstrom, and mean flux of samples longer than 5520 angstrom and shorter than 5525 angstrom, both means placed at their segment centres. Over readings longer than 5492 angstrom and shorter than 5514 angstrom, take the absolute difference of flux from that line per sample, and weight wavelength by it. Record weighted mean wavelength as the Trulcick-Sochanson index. 5502.2 angstrom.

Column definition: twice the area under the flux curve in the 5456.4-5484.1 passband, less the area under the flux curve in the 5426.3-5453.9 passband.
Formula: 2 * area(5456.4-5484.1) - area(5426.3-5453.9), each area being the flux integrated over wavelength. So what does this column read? 120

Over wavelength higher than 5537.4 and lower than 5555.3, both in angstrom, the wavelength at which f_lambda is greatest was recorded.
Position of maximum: 5551.42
